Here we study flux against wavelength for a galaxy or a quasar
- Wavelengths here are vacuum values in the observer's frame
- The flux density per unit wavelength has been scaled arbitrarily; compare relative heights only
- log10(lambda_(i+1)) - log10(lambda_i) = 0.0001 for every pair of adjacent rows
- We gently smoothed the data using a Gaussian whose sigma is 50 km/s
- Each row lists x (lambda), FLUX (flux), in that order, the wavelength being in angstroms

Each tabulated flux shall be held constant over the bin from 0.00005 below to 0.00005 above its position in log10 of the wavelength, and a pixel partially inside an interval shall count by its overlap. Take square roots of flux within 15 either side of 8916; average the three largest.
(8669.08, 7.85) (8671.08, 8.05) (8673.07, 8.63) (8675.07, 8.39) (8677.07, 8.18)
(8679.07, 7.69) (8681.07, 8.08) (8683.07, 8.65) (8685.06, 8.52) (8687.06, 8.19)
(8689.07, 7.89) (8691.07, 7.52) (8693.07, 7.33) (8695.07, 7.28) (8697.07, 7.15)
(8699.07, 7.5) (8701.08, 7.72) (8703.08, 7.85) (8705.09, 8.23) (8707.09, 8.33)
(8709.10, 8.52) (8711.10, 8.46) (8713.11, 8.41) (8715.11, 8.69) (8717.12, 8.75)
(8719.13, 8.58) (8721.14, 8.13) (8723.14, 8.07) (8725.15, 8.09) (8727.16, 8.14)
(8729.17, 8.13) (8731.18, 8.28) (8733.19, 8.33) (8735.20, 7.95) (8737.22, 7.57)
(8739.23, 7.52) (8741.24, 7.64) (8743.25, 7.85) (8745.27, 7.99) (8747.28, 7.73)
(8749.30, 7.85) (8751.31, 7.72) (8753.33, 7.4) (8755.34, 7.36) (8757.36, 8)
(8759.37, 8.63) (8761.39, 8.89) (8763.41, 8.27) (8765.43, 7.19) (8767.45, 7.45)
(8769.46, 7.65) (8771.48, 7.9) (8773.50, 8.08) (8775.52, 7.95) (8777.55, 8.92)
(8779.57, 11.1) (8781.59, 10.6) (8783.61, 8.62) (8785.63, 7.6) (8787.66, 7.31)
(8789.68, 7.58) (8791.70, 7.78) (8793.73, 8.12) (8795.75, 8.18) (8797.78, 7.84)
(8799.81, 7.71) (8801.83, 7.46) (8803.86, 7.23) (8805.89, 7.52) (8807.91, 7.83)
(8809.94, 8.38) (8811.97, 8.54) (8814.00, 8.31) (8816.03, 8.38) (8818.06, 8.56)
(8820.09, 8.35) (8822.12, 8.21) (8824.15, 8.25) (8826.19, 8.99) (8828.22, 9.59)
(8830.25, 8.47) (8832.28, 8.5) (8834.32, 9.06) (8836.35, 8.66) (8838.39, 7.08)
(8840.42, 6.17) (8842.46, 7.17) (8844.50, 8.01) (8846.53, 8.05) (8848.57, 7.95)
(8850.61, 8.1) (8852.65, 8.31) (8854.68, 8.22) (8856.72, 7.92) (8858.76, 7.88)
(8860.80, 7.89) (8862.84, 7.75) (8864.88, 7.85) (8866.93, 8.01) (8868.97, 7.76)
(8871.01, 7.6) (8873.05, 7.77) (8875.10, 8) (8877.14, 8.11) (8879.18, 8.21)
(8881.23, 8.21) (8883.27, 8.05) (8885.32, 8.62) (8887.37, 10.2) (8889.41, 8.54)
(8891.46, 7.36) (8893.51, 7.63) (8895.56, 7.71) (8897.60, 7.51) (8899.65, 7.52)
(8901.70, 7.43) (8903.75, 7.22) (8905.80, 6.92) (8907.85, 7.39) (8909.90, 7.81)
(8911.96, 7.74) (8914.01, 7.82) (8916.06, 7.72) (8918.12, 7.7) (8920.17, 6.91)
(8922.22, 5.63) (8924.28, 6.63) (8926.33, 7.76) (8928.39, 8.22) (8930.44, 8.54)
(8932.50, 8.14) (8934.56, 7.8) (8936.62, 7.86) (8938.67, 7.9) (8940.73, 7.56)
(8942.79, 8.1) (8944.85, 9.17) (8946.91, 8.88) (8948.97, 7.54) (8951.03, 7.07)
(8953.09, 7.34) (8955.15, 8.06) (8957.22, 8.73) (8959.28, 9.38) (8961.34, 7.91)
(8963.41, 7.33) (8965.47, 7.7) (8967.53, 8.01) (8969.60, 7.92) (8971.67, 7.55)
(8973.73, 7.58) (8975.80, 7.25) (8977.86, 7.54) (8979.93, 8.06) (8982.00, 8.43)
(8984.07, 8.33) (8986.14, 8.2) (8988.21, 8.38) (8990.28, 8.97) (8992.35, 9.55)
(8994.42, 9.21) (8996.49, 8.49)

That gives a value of 2.86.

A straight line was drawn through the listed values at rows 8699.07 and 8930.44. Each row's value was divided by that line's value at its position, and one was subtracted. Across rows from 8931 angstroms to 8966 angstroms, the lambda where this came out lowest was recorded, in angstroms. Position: 8951.03 angstroms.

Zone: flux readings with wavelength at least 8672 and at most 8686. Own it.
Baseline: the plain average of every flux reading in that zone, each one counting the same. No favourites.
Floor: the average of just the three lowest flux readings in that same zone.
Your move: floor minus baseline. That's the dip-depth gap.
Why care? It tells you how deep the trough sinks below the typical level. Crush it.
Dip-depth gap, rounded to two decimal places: -0.32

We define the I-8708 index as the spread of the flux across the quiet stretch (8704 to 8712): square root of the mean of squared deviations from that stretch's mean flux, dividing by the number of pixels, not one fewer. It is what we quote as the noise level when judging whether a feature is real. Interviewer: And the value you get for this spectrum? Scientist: 0.11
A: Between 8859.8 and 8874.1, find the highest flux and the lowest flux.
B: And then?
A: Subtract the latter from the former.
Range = 0.4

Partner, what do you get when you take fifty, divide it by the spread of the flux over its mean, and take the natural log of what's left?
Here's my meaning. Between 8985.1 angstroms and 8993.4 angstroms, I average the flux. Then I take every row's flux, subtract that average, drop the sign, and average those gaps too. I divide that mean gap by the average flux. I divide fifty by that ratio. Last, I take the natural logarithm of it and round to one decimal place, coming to 6.8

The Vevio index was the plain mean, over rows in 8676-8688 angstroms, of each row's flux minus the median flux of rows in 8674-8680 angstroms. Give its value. 0.0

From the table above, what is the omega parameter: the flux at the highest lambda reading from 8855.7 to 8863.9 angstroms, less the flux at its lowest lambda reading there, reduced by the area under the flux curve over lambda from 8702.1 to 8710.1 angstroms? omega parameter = -66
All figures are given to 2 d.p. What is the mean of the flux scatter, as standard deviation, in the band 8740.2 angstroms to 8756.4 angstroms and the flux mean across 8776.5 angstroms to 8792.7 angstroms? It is 4.45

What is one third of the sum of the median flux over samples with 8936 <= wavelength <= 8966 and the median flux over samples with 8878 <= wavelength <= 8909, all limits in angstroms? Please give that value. 5.18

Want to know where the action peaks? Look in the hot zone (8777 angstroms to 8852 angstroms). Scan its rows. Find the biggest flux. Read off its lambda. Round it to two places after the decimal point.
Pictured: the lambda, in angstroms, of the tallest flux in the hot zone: 8779.57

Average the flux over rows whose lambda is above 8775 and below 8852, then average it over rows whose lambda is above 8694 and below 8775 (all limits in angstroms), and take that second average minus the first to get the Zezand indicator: -0.23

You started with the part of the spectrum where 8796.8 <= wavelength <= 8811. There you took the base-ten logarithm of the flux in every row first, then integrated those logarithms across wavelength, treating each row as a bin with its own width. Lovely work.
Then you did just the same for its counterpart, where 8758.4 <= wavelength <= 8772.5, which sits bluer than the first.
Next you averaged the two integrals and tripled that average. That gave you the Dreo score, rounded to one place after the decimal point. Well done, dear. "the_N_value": 38.0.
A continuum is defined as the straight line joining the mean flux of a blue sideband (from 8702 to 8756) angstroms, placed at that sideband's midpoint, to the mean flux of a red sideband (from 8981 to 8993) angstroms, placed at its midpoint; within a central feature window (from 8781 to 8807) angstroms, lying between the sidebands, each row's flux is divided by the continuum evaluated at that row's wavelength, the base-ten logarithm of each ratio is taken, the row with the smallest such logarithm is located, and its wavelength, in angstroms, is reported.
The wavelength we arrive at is 8803.86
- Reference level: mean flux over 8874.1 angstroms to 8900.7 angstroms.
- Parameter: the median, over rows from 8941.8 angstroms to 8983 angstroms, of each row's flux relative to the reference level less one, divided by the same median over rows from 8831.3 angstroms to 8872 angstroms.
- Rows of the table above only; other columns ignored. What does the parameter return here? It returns 1.1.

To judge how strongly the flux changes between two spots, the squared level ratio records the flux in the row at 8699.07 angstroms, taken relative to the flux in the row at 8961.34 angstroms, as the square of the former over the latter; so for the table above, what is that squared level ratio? 0.90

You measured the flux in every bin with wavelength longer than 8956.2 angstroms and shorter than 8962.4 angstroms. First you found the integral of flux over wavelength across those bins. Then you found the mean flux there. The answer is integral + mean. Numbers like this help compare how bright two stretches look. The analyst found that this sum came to 62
